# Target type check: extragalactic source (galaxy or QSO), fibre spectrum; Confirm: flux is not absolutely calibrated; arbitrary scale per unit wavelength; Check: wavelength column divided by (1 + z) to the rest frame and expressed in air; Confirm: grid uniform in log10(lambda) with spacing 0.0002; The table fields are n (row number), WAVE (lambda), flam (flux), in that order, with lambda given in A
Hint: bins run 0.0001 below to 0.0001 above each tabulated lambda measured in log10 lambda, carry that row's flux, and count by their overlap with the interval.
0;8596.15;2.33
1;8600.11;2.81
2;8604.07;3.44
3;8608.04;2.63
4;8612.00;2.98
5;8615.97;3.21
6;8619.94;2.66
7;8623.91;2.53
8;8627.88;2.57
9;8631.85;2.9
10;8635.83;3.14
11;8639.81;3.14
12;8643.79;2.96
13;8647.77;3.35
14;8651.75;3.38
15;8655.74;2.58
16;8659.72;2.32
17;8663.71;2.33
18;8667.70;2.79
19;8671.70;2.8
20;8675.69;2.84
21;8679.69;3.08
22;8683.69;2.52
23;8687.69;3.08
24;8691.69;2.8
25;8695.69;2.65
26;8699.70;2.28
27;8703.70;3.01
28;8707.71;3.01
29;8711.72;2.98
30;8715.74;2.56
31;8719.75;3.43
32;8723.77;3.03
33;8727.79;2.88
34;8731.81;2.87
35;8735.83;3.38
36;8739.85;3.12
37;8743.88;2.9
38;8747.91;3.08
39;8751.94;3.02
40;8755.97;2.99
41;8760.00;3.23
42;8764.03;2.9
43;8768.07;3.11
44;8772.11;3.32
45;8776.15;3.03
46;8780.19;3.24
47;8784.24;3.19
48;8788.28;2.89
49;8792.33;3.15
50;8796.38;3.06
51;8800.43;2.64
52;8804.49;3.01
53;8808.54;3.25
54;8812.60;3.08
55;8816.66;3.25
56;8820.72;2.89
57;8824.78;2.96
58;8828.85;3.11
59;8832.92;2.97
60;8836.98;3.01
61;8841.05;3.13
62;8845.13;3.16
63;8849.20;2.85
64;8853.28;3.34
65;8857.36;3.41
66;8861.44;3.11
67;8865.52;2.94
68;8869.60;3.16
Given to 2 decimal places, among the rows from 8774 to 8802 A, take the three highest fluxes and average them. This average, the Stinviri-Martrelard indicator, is 3.19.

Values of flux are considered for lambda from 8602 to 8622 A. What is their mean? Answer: 2.98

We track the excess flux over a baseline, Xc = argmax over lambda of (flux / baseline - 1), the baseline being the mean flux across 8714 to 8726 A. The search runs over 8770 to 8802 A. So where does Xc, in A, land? 8772.11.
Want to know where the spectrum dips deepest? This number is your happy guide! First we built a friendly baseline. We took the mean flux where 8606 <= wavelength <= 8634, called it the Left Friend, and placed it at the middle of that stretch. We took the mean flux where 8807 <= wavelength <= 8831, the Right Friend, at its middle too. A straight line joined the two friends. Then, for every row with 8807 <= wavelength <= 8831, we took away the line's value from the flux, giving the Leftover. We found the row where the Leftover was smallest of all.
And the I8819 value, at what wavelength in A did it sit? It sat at 8820.72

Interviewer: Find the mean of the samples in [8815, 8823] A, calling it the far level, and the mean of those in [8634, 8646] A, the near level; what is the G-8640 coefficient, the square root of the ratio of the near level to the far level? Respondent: 1.00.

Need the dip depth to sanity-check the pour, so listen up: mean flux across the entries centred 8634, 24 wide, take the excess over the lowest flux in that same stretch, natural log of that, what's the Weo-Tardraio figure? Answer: -1.1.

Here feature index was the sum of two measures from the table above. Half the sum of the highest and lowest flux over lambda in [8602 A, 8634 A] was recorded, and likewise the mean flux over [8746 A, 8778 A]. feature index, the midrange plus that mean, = 6.07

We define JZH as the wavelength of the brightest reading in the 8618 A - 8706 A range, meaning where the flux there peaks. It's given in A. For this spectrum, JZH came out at 8651.75 A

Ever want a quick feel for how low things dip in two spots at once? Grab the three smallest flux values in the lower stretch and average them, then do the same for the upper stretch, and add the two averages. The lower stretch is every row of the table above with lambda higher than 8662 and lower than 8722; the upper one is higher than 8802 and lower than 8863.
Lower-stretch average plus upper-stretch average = 5.28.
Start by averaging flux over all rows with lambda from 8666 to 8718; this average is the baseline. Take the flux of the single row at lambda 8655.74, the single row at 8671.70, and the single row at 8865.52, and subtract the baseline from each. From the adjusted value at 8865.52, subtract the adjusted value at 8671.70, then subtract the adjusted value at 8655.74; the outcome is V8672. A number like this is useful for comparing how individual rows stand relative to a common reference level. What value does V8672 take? 0.36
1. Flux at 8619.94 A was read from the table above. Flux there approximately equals 2.66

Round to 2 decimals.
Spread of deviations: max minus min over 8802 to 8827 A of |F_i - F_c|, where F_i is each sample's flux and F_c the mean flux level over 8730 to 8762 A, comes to 0.18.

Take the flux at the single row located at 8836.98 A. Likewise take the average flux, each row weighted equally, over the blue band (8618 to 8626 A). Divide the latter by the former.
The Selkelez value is 0.86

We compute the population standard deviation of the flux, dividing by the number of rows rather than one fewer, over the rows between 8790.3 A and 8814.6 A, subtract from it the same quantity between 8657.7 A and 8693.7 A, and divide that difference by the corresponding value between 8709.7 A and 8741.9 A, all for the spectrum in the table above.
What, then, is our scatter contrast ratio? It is -0.288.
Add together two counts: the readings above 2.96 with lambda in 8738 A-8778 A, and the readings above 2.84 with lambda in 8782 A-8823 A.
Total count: 17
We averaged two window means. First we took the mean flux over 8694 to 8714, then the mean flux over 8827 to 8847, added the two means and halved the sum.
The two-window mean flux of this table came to 2.93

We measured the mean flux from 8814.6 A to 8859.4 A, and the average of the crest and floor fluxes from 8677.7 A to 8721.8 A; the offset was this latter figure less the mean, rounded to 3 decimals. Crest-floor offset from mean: -0.243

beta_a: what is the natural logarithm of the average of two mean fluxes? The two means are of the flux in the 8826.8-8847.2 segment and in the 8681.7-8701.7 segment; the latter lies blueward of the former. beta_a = 1.05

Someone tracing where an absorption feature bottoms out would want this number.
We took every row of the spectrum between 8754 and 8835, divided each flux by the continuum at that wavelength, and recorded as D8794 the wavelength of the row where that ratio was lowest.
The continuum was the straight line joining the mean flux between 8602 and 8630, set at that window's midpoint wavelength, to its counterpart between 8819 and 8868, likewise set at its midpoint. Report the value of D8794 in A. 8800.43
